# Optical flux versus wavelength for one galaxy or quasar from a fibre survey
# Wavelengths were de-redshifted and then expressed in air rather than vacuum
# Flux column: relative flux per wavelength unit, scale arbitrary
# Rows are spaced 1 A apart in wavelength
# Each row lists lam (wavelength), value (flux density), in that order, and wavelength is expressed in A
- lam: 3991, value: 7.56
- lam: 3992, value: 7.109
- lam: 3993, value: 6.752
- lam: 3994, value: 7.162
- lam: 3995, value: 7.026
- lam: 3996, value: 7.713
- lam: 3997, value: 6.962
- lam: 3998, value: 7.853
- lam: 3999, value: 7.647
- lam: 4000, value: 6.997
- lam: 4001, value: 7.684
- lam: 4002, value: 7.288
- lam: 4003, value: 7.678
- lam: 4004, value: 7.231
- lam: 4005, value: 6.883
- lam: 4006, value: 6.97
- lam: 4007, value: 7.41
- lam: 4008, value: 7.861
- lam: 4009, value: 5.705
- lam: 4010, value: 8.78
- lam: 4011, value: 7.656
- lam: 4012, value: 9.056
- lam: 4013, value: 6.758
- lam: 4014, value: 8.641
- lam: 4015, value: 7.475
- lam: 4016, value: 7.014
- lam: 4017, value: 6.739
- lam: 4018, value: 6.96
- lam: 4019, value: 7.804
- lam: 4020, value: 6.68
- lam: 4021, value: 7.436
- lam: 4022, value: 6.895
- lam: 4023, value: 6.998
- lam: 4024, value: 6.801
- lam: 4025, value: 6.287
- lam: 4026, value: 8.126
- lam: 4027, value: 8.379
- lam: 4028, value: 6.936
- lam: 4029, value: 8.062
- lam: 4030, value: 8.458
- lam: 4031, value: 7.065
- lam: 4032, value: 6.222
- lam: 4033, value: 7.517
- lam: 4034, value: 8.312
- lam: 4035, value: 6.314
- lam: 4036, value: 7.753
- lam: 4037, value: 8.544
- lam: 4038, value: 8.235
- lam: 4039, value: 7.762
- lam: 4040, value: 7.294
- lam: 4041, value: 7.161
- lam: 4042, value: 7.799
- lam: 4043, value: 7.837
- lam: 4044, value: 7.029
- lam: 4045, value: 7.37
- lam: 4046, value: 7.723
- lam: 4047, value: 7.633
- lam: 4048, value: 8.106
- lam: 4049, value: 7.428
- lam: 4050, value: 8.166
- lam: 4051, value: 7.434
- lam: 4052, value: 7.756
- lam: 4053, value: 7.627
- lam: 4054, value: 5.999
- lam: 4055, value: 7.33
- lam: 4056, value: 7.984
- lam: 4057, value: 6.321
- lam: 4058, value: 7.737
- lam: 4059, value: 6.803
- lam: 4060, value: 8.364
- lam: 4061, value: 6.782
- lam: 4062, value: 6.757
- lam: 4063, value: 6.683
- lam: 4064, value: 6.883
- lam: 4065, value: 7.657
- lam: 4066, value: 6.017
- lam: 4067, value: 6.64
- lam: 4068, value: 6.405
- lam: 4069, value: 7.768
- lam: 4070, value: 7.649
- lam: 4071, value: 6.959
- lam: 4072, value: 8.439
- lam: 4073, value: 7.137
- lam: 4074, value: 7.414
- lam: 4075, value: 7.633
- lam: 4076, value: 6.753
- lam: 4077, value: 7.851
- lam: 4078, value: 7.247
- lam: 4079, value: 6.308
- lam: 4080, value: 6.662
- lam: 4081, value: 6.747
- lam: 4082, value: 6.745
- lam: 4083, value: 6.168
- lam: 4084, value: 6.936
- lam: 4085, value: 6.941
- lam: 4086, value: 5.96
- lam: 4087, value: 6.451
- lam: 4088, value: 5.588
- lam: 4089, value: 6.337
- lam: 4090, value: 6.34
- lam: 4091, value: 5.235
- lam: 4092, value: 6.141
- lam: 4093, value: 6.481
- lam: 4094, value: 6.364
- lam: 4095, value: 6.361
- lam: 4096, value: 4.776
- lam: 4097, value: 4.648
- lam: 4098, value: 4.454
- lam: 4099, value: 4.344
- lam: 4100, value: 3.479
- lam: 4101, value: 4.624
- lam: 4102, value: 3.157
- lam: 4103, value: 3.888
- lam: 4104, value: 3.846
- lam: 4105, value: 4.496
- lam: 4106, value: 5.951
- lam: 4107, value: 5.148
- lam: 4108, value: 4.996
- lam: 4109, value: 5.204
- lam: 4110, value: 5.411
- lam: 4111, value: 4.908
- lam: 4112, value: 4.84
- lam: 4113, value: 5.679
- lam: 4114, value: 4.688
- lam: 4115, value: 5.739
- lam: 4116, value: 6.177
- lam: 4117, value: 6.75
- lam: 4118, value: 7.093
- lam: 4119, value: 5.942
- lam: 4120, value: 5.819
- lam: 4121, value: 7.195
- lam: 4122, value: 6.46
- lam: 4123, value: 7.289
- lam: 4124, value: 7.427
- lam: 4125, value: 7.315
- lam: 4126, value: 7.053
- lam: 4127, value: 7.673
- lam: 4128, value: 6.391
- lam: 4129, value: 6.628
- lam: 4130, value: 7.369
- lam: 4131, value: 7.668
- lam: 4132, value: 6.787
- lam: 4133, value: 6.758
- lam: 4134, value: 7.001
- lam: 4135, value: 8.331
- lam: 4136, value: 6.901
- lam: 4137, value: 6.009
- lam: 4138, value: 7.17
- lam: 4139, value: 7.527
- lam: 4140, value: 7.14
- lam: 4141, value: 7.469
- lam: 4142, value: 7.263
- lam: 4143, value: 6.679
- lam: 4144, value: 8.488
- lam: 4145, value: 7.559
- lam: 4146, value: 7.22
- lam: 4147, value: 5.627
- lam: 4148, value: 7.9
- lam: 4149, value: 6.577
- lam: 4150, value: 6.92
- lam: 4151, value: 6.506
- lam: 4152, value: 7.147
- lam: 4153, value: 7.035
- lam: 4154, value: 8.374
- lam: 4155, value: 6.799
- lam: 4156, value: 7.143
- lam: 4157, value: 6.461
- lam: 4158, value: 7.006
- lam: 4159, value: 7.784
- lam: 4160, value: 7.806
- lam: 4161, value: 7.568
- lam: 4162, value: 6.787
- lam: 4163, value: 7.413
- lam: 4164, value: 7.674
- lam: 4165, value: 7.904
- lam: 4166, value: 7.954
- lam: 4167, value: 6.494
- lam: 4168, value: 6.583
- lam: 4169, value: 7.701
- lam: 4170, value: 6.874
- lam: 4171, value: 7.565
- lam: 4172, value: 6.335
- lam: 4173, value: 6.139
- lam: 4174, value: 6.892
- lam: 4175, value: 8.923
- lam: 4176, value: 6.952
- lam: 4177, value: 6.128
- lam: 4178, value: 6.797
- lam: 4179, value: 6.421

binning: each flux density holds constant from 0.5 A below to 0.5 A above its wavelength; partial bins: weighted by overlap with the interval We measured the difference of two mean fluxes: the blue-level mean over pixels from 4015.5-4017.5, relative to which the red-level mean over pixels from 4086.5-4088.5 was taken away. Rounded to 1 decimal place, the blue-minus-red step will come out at 0.9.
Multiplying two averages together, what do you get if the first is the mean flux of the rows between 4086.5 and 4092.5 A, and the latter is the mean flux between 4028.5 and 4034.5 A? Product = 46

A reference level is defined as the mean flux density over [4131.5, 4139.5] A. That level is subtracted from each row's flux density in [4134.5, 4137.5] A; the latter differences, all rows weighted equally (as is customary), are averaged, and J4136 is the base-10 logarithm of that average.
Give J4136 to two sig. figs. -1.7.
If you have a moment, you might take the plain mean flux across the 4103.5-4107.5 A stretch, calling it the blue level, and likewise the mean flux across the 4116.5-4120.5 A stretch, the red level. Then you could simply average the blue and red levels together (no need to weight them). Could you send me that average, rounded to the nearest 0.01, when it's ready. 5.63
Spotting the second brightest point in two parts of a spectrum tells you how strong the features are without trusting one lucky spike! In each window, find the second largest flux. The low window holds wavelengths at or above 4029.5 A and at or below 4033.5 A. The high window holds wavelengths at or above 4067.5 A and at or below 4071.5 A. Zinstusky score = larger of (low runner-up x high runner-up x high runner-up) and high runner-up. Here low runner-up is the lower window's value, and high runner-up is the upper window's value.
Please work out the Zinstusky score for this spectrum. 440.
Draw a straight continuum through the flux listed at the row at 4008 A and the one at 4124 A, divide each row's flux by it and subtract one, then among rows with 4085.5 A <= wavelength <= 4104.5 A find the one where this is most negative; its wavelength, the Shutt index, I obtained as 4102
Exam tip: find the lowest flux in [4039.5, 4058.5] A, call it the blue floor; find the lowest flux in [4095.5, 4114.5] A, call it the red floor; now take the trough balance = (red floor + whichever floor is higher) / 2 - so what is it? 4.58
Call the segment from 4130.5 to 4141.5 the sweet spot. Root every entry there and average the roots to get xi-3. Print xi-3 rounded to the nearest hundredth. 2.67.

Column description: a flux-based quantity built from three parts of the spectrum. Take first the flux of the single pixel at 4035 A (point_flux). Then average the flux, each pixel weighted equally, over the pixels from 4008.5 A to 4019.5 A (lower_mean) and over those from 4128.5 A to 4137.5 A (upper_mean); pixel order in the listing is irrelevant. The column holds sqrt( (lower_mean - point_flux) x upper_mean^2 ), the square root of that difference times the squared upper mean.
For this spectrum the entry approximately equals 7.7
